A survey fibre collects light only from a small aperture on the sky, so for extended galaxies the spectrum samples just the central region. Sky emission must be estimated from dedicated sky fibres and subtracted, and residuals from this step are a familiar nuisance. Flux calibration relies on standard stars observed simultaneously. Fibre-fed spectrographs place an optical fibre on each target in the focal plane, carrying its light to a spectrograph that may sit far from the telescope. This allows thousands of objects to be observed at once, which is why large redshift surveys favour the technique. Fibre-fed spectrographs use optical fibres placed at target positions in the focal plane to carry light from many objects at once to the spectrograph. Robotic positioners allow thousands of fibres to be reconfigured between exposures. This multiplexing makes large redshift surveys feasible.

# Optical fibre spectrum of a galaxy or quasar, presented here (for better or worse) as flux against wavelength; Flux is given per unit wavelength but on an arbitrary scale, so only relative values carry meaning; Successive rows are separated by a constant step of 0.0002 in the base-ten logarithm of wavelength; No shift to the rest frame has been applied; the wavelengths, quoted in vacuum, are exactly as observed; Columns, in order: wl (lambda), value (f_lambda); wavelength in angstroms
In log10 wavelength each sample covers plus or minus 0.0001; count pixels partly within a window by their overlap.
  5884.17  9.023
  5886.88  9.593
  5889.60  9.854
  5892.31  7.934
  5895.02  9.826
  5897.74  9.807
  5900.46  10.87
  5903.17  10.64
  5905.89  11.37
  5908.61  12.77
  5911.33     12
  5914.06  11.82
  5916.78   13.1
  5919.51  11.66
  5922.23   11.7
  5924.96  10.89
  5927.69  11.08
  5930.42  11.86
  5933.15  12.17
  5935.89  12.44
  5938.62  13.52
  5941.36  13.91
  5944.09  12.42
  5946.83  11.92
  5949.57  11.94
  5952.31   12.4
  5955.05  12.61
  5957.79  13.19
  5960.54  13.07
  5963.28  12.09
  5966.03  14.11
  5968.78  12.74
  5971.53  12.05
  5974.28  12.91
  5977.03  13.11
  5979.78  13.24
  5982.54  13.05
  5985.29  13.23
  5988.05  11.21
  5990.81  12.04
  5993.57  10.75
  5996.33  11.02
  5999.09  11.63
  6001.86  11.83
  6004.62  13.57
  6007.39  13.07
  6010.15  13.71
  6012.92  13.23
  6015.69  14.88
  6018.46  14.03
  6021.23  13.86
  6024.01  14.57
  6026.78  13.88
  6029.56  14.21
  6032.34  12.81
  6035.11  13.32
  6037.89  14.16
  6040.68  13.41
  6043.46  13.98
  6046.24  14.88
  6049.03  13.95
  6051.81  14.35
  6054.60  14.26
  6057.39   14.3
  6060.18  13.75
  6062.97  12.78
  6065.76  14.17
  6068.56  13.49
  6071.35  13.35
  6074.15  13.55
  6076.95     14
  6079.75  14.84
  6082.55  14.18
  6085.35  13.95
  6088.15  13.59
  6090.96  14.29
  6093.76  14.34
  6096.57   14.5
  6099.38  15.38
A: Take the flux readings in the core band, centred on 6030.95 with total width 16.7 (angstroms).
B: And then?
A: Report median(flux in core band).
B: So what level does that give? 14.0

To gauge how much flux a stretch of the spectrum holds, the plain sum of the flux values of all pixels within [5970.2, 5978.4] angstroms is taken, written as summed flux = 38.1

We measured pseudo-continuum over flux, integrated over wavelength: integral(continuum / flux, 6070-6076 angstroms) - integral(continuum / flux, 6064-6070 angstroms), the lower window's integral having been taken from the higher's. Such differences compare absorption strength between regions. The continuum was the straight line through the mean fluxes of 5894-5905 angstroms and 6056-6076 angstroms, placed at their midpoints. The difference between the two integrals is 0.2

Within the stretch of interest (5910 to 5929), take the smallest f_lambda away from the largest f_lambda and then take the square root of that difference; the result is 1.49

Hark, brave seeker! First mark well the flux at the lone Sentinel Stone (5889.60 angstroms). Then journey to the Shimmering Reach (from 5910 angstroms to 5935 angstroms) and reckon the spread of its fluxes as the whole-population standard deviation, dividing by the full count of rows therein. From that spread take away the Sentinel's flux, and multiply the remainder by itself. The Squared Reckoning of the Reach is 86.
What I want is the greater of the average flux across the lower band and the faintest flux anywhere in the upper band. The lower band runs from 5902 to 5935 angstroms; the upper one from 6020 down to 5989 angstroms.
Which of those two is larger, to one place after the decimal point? 11.8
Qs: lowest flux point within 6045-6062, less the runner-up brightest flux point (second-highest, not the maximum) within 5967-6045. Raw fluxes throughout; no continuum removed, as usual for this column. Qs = -0.8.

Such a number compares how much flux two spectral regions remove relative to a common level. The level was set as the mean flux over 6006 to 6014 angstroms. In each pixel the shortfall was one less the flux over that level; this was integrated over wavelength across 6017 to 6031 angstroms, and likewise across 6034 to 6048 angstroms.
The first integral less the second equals -0.2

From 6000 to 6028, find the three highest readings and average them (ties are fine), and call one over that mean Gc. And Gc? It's 0.0690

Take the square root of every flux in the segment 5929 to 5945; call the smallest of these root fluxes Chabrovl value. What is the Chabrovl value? 3.44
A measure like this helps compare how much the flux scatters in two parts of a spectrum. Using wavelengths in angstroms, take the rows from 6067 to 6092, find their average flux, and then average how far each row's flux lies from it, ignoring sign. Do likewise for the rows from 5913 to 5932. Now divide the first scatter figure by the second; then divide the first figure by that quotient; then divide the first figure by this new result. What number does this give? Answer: 0.8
